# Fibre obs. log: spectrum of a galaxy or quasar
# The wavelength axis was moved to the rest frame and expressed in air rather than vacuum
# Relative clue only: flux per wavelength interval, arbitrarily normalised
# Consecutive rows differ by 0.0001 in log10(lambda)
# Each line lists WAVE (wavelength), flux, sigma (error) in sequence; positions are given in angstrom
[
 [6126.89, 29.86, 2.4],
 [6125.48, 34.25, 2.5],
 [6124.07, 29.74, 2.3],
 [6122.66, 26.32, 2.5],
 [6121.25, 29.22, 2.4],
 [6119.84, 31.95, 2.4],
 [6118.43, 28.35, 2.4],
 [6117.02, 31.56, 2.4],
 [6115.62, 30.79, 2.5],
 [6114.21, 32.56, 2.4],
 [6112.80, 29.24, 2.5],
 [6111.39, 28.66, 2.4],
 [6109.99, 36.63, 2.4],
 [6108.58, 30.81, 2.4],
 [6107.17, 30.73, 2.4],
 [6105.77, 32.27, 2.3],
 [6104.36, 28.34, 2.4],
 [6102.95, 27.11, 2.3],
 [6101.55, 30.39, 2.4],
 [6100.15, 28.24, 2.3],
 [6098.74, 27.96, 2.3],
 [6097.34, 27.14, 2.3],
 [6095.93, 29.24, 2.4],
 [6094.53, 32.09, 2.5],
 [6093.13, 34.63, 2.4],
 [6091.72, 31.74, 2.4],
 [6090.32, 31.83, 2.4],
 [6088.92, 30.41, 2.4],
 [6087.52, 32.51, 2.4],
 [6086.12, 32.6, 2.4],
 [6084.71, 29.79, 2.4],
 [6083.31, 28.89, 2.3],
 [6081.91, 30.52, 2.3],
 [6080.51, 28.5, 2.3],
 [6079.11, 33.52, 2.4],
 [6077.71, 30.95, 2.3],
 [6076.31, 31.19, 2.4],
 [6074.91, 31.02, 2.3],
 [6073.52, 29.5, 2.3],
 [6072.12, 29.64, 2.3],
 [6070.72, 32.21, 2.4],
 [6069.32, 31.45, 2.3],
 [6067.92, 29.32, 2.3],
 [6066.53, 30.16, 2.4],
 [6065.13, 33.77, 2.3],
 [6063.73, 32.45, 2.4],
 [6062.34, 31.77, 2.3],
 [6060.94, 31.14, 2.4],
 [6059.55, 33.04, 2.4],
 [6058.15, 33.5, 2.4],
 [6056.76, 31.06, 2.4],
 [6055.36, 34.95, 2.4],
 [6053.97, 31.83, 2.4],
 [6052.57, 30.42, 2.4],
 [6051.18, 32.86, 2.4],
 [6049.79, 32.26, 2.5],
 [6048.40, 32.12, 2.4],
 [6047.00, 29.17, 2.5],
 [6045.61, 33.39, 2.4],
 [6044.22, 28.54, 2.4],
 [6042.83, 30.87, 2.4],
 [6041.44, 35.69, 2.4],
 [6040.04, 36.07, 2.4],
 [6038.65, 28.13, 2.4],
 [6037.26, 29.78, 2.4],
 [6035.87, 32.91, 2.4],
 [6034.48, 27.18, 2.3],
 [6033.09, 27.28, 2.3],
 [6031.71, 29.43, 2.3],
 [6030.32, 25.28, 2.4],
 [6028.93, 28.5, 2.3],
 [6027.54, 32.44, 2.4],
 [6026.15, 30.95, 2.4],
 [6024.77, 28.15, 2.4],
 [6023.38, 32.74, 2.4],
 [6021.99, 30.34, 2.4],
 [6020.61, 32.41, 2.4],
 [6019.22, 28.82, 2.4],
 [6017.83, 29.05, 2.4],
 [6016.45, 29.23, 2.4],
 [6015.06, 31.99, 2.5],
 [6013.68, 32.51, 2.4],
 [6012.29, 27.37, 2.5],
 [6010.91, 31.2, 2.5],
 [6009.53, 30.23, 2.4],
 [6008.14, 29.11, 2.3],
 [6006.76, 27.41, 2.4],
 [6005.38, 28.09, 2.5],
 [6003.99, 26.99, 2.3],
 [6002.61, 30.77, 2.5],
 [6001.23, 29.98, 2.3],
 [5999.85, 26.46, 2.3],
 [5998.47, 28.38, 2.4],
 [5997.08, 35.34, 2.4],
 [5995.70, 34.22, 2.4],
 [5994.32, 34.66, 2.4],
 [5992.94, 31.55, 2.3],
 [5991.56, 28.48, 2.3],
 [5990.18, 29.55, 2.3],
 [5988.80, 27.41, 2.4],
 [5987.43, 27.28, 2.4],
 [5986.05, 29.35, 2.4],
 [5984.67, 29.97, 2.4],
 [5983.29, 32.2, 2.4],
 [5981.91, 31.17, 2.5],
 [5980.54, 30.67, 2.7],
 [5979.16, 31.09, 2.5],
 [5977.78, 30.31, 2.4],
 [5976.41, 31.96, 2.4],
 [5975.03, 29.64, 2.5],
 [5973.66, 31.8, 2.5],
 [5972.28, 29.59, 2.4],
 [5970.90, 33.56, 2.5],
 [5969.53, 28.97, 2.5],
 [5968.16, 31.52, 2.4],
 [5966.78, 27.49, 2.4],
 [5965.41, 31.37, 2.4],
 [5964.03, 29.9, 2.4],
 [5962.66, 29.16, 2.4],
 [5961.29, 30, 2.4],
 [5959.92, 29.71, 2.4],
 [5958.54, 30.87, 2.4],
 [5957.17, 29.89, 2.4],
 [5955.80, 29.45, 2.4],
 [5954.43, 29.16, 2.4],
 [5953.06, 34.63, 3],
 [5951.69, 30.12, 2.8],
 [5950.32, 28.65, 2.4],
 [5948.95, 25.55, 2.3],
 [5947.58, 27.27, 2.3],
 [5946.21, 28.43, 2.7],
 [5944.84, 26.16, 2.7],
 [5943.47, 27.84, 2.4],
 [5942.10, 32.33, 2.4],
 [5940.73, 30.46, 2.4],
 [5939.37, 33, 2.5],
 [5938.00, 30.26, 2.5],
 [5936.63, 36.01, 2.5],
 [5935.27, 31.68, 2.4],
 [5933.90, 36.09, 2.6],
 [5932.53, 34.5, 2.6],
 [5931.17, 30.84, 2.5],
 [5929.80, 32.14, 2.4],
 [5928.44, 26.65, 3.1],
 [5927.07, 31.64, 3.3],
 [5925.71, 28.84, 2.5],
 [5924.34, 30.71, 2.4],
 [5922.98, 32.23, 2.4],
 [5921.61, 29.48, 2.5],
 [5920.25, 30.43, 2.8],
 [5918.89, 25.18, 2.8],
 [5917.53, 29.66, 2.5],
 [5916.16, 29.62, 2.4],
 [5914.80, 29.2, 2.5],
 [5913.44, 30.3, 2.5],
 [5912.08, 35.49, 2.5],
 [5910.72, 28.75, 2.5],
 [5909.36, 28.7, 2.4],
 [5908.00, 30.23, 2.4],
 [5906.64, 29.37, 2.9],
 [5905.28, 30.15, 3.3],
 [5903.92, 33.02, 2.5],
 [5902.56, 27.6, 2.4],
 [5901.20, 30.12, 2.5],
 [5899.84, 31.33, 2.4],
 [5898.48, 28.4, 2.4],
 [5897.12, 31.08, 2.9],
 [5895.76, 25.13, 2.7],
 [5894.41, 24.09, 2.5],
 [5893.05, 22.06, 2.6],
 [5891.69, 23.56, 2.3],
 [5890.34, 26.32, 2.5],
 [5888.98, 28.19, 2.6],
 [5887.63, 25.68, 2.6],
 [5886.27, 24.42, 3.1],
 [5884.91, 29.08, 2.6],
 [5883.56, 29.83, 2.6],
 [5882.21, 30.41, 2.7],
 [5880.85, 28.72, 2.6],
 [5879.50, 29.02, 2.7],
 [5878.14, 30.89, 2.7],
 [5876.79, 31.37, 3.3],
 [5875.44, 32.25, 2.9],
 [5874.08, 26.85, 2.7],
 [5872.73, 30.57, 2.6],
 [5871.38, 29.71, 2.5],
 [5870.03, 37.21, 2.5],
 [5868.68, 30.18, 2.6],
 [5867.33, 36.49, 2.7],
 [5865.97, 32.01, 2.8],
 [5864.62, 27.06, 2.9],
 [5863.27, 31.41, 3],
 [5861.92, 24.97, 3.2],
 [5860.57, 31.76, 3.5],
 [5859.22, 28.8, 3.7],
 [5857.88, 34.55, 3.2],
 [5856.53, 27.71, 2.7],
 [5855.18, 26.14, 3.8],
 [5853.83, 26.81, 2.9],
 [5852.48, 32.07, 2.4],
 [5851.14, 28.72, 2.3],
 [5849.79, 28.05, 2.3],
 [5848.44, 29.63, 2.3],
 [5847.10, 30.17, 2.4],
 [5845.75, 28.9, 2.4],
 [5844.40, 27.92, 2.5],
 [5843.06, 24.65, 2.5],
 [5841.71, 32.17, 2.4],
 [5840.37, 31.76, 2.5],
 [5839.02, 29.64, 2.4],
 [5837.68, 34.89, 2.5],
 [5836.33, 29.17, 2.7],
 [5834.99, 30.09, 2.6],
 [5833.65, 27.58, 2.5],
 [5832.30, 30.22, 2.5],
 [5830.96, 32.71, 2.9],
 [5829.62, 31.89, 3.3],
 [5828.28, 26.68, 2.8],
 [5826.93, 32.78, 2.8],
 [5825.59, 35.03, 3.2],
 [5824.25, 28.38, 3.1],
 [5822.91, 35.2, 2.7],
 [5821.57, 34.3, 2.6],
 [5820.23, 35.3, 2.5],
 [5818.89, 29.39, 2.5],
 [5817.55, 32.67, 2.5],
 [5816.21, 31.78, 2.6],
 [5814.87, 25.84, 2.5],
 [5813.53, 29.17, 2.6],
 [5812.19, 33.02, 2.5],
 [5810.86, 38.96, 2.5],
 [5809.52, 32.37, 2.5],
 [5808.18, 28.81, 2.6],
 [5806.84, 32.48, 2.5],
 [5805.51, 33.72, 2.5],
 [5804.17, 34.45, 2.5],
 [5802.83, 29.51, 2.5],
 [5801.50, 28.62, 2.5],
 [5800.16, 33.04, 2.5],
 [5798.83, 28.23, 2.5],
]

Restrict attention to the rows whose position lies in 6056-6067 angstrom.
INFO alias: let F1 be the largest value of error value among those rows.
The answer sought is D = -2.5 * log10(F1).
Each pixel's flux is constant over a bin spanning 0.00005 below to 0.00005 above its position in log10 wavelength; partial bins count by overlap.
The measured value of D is -0.95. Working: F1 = 2.40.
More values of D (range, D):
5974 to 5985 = -1.08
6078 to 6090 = -0.95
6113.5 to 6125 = -0.99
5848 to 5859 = -1.45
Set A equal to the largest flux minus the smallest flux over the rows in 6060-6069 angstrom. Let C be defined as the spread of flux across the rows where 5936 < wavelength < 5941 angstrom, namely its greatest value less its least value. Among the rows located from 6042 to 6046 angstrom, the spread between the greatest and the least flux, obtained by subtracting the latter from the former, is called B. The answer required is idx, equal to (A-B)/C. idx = -0.07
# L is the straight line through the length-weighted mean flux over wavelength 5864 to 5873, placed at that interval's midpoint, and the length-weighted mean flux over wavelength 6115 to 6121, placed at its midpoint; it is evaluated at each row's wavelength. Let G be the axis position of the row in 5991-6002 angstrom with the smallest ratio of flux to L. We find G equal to 5999.85 angstrom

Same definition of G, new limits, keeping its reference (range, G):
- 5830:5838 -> 5833.65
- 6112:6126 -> 6122.66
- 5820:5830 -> 5828.28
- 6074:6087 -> 6080.51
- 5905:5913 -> 5909.36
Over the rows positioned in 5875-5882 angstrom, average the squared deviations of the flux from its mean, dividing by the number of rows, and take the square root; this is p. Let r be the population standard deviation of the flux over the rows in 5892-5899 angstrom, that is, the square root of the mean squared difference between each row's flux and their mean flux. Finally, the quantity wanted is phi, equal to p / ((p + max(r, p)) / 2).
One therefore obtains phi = 0.6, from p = 1.4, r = 3.2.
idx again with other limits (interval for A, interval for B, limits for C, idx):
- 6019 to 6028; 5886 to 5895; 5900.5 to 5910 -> -0.28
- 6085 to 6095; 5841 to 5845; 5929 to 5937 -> -0.63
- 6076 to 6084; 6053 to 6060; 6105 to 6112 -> 0.14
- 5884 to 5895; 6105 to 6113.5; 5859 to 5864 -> -0.14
